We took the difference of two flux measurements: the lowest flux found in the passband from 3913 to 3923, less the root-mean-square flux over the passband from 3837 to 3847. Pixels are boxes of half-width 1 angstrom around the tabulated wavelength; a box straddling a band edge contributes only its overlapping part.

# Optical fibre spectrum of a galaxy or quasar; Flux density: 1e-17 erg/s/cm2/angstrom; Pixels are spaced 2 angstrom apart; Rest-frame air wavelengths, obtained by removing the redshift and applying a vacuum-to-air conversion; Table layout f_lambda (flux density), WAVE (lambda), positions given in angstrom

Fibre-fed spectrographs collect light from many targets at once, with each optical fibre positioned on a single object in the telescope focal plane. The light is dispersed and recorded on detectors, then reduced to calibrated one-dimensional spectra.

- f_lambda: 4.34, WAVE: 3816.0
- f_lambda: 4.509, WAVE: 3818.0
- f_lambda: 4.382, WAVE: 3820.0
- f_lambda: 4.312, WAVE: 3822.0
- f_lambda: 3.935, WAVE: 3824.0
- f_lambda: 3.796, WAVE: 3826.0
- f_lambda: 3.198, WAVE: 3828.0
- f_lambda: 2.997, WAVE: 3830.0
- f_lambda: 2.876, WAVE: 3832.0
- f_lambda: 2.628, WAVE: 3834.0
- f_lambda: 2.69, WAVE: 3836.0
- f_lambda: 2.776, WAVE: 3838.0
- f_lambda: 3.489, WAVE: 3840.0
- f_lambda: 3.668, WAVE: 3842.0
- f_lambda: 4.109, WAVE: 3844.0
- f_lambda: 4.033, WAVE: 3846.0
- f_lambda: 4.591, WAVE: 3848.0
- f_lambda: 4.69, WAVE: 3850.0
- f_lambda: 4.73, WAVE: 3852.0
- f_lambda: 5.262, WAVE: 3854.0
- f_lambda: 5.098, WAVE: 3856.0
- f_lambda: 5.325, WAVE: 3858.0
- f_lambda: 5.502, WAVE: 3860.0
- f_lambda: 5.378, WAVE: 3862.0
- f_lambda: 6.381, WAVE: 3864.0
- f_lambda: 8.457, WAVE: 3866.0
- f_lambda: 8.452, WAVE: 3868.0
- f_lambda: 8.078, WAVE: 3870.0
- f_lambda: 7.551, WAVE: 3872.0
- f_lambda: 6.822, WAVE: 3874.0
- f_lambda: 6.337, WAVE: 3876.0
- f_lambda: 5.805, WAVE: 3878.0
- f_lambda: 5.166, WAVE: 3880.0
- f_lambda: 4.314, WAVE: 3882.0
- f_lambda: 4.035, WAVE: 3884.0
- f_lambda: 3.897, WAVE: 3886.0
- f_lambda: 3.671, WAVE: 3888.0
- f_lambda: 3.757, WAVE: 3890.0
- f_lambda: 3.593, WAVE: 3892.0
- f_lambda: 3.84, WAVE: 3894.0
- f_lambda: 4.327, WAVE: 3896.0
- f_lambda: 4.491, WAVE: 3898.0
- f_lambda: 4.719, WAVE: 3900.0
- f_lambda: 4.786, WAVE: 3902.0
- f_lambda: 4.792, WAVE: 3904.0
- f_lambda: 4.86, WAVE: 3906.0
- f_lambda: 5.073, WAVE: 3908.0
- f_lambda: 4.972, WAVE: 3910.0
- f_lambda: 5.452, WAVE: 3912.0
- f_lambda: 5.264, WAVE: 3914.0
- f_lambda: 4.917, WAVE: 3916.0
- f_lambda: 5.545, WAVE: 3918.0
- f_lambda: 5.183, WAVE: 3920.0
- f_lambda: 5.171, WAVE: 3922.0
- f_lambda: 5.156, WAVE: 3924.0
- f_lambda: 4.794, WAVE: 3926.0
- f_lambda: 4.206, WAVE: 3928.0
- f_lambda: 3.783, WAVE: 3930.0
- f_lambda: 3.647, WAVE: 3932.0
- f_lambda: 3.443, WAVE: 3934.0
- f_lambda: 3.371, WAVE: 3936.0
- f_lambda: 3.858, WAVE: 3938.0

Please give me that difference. 1.3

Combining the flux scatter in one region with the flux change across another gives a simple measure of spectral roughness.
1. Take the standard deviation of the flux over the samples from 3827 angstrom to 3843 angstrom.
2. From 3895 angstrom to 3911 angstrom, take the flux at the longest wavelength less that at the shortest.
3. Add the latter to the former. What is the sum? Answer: 1.0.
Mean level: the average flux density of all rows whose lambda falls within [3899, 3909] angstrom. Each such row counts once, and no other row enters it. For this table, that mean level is 4.8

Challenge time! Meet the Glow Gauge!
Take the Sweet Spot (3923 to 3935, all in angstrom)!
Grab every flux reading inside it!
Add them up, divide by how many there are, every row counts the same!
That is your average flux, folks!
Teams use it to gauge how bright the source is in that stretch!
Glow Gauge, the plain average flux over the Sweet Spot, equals 4.2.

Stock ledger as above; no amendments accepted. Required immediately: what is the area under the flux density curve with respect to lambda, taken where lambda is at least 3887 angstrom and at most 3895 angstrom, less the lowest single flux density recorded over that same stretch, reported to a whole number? 26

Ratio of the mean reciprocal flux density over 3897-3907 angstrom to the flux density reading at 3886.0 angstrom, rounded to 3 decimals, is 0.054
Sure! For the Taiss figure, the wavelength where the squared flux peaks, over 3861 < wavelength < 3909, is 3866.0 angstrom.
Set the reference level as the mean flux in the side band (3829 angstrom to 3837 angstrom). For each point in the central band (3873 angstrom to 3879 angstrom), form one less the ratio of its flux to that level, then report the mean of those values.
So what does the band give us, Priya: -1.3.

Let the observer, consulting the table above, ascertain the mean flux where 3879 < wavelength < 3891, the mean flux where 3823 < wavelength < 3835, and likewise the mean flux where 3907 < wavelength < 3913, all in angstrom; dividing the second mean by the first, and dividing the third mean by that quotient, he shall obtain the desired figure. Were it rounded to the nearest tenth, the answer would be 6.6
